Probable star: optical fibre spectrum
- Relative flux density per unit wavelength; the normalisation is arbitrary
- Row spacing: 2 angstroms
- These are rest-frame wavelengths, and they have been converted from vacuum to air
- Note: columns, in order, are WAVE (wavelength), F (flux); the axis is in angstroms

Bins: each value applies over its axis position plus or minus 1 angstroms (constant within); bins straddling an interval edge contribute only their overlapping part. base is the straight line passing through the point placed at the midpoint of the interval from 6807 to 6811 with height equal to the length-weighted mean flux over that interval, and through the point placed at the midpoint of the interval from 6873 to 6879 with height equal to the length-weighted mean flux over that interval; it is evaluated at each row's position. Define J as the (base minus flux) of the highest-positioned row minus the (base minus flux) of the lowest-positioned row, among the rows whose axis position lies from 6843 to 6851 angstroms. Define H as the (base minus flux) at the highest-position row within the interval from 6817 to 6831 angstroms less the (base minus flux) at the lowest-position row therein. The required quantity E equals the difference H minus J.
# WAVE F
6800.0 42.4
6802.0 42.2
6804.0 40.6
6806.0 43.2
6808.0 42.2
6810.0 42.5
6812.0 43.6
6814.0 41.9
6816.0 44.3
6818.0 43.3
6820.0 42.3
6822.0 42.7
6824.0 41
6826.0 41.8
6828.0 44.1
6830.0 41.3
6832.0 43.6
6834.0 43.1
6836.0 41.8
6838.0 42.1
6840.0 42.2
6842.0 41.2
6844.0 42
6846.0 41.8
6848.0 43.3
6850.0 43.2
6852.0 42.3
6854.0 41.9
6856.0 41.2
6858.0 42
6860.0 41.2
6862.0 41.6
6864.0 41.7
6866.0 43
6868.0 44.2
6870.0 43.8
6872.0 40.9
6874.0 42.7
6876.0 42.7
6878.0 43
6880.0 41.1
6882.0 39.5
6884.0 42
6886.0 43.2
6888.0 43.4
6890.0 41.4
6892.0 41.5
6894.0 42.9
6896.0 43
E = 3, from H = 2.1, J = -1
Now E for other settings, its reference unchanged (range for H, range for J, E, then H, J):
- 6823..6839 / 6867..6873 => -4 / -1.0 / 3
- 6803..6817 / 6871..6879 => -2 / -3.6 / -2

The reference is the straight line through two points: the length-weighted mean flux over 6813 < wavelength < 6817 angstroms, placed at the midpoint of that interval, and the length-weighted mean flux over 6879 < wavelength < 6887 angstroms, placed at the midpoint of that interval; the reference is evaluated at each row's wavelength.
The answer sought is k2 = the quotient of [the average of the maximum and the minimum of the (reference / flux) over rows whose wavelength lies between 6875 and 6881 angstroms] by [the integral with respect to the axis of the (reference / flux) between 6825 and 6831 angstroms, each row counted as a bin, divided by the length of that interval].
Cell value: 0.98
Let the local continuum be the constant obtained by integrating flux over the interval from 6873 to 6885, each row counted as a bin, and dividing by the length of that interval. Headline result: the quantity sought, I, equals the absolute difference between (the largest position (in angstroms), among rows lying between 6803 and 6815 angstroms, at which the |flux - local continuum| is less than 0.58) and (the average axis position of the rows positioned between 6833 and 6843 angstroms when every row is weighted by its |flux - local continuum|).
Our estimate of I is 23.3 angstroms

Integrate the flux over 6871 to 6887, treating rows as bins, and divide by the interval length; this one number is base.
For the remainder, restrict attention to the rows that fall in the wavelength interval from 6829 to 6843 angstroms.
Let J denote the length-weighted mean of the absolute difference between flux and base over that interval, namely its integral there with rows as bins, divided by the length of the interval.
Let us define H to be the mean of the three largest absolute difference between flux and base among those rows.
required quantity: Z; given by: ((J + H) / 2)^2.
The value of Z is 0.9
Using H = 1.2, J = 0.7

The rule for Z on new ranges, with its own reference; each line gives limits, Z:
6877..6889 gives 2.2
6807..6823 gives 2.0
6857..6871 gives 1.9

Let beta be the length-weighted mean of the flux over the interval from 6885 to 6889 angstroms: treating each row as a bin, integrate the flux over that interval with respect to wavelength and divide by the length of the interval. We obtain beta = 43.3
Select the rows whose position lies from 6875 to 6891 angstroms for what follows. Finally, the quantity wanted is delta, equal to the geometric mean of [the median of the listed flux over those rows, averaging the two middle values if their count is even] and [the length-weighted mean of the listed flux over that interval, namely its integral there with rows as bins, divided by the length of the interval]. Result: 42.2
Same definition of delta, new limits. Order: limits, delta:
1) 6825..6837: 42.5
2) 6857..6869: 42.1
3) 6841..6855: 42.1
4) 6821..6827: 41.8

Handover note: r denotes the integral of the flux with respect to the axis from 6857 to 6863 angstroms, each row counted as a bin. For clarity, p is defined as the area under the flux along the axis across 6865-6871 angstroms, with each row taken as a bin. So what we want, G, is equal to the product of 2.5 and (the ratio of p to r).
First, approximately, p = 262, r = 250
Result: 2.62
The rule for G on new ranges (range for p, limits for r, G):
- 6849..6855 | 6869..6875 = 2.50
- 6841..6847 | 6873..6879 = 2.43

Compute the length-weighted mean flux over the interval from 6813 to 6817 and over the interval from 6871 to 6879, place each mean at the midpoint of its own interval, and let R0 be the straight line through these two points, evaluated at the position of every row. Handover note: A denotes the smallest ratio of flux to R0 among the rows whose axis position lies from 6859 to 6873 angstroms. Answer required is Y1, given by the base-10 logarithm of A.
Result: -0.015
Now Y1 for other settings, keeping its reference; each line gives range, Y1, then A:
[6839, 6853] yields -0.016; 0.964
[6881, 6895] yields -0.029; 0.935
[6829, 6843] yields -0.017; 0.963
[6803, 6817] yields -0.027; 0.939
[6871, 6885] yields -0.029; 0.935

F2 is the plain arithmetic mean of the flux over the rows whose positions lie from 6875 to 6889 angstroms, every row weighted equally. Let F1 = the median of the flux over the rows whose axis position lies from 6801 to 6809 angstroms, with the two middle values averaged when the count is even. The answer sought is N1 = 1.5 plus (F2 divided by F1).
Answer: 2.50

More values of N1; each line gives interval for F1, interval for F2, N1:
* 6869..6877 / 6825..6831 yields 2.49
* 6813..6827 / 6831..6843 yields 2.50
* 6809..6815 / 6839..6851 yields 2.49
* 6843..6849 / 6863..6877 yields 2.52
